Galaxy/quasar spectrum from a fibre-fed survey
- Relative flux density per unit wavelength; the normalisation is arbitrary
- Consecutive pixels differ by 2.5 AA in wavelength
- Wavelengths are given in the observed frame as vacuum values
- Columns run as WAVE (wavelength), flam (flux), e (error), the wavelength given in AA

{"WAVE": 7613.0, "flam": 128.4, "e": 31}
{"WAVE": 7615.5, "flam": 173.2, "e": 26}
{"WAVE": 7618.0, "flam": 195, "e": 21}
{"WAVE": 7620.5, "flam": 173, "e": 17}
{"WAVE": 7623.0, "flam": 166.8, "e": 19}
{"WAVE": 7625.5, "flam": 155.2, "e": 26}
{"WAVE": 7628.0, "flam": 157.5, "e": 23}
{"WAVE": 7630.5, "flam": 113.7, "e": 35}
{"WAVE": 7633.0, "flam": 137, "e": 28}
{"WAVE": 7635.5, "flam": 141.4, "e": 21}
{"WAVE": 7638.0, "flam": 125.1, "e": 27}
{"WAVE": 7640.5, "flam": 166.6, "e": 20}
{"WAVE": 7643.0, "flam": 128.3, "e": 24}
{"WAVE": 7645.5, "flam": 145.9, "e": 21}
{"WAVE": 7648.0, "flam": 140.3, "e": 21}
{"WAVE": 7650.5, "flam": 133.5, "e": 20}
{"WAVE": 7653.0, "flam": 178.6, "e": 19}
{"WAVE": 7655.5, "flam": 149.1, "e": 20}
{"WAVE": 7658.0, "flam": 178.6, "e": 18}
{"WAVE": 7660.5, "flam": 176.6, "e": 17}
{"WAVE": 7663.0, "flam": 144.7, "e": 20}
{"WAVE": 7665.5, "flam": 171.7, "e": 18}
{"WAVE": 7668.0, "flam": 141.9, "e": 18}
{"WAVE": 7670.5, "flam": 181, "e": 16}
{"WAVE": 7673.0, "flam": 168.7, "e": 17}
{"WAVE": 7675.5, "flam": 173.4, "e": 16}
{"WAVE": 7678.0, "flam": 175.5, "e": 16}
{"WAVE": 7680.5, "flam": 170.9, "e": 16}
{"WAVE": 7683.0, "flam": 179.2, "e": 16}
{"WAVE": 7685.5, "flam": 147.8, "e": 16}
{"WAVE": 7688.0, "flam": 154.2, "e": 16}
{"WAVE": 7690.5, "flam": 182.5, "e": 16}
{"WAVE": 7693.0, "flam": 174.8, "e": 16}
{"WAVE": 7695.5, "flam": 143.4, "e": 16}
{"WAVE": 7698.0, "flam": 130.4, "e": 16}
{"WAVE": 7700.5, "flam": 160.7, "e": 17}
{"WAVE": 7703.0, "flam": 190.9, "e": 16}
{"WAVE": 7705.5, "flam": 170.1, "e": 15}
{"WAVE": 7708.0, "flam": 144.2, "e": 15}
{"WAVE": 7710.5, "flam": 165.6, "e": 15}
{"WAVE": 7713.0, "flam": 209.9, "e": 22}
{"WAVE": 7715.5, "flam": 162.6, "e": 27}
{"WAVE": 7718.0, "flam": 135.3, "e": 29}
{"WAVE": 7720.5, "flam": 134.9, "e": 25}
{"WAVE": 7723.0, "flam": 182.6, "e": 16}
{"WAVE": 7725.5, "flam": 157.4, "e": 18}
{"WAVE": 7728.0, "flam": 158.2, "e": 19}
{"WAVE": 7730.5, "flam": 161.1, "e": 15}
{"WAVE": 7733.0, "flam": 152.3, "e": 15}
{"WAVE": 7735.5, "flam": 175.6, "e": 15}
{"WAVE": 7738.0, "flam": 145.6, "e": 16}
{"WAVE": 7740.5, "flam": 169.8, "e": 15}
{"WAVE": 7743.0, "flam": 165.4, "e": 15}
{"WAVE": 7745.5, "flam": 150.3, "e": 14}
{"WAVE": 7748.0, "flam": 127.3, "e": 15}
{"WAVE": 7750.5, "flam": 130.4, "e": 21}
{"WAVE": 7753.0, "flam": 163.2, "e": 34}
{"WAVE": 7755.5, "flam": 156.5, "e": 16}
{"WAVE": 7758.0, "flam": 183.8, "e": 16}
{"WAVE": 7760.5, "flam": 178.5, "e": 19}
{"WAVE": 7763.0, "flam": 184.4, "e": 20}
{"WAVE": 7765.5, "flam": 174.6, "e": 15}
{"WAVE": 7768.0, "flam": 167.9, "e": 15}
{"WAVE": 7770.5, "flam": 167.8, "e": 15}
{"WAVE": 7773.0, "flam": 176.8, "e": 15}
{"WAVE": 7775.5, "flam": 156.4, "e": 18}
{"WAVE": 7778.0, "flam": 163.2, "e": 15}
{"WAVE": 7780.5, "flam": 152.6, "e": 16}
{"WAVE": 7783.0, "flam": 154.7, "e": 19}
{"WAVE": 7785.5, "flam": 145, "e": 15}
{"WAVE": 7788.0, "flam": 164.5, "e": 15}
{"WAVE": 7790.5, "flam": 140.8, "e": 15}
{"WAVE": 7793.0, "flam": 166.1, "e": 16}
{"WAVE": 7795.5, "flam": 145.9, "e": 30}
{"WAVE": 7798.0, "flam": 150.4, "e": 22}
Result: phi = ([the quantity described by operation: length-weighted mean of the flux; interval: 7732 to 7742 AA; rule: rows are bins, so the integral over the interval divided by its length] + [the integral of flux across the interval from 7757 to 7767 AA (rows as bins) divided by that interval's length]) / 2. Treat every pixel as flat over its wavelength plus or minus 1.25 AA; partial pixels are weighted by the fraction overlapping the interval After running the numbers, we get 171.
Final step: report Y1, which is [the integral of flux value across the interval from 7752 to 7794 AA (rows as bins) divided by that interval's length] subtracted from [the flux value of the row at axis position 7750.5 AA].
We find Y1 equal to -34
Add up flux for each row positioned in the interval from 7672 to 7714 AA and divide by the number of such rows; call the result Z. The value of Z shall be 167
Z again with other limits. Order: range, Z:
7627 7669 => 149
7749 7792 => 162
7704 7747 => 161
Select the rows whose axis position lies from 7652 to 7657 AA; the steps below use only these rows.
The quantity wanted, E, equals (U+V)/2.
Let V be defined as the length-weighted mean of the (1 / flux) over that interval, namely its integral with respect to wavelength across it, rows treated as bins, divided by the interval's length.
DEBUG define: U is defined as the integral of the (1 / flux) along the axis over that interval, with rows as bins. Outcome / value 0.018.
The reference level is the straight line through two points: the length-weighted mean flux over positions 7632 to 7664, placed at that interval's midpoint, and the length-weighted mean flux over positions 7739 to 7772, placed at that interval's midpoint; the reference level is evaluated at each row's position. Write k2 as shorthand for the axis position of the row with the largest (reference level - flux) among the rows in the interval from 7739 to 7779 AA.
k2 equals 7748.0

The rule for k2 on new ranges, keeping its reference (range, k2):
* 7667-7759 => 7748.0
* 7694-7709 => 7698.0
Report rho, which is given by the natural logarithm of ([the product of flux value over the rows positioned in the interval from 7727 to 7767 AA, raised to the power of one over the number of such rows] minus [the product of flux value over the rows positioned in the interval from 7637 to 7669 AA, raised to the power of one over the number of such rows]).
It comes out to 2.2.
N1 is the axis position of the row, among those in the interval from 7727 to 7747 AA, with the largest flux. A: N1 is 7735.5 AA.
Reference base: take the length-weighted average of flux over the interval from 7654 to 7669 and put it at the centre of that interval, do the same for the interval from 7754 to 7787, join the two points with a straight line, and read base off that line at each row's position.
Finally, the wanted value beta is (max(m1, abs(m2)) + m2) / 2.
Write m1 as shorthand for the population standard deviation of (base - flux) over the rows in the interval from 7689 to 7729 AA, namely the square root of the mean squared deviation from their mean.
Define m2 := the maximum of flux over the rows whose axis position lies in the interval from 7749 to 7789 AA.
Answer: 184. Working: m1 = 21.5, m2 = 184.4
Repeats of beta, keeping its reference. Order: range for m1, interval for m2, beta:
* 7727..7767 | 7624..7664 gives 179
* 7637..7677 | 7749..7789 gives 184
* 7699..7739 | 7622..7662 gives 179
